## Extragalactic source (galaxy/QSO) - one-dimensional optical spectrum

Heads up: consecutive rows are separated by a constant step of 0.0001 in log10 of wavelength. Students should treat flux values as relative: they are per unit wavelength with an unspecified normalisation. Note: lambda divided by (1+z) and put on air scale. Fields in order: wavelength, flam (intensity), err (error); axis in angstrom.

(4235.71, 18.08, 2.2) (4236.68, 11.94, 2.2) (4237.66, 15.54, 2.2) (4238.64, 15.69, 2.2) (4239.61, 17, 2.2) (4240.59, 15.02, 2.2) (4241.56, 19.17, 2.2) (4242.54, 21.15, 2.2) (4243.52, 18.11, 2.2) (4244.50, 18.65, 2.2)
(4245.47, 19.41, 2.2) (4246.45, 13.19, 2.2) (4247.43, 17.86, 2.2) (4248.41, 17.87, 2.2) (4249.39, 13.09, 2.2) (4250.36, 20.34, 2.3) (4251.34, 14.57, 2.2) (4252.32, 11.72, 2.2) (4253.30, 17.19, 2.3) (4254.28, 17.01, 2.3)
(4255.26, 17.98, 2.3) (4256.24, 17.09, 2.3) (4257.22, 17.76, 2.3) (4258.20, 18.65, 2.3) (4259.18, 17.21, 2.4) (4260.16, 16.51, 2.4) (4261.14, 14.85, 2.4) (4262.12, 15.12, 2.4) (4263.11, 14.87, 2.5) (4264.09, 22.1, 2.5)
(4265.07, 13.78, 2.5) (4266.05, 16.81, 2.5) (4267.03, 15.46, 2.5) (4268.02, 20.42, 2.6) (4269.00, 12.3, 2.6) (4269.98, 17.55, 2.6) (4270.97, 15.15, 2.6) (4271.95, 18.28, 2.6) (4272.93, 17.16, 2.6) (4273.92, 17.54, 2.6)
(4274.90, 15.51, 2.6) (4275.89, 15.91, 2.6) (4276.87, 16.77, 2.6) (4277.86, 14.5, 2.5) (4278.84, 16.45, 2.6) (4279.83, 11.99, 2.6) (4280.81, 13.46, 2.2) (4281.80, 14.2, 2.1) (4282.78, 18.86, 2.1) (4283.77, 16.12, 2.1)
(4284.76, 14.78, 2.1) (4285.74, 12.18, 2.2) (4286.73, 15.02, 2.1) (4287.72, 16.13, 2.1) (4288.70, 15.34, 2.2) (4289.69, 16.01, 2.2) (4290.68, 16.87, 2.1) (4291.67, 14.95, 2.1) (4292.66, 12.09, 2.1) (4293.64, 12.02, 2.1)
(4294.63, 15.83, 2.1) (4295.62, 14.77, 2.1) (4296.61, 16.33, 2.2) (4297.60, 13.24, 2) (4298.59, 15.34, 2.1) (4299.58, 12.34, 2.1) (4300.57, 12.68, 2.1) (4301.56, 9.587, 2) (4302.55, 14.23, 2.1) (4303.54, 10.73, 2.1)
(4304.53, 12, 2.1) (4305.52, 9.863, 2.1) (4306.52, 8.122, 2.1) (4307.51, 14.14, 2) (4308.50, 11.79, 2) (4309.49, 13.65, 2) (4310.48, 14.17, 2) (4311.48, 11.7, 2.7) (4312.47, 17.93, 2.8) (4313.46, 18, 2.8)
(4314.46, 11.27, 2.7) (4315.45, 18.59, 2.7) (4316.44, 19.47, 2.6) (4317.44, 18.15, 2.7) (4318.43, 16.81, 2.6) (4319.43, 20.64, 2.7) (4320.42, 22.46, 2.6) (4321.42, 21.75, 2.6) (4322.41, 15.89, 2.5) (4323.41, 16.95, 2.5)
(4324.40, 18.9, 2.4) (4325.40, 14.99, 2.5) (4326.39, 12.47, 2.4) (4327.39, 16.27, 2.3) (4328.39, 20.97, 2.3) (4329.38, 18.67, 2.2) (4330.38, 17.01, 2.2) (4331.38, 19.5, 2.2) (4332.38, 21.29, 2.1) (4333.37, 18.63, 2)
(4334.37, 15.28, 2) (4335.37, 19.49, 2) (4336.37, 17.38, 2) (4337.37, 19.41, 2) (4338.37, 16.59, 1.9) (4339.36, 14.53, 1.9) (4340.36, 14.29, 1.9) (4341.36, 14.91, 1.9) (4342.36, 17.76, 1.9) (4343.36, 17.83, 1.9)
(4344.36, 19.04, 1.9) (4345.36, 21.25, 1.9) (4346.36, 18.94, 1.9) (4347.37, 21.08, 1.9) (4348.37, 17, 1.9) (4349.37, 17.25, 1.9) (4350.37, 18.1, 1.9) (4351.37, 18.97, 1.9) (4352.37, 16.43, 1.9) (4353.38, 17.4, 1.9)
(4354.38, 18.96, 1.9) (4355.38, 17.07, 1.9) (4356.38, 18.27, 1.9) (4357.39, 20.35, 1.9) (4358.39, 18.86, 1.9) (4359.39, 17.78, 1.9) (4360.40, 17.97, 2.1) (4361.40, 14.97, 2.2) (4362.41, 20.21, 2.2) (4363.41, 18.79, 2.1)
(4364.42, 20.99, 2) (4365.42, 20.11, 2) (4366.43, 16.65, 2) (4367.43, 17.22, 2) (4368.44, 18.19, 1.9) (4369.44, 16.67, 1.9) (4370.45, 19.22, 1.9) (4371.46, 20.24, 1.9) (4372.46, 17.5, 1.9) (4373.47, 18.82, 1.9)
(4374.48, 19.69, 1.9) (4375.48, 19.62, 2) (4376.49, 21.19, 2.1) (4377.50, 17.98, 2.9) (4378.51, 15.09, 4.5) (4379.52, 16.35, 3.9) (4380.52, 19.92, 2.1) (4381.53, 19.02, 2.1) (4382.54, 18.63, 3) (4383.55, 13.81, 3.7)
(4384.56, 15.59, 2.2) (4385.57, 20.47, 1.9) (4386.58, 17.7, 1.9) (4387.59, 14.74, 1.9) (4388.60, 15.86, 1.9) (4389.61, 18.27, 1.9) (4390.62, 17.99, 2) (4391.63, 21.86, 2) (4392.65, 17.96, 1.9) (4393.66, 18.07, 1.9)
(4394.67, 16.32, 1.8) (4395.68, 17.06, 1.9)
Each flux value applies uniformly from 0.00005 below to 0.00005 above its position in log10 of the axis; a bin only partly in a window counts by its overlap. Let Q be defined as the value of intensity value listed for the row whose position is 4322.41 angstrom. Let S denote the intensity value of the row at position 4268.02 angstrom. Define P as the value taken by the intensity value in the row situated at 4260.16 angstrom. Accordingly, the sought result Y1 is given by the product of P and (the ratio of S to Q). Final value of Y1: 21.2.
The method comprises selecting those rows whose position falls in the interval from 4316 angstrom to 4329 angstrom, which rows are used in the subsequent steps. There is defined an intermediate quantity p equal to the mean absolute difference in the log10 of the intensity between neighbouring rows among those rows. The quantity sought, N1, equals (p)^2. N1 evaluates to 0.0047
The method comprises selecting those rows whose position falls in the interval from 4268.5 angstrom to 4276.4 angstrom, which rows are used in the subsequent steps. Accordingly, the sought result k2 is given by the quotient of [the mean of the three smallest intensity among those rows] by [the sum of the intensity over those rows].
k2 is 0.111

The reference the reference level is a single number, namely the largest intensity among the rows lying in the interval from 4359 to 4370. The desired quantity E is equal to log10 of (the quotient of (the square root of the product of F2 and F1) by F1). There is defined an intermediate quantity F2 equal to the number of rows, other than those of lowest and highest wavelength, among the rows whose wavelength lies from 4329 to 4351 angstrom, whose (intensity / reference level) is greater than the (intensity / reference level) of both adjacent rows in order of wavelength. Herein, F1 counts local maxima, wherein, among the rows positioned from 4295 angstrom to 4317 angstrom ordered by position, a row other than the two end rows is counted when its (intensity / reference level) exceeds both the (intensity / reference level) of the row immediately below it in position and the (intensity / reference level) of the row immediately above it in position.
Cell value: -0.10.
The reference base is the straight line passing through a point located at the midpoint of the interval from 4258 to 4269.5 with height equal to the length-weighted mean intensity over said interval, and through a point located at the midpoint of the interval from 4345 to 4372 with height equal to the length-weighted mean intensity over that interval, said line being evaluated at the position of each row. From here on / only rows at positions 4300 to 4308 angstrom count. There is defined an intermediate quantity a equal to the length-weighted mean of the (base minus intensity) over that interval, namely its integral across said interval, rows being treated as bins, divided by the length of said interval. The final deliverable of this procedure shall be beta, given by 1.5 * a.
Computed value 8.8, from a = 5.9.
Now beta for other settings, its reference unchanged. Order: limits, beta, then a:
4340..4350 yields 0.3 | 0.2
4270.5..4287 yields 1.9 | 1.2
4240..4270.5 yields -0.9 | -0.6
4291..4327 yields 3.9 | 2.6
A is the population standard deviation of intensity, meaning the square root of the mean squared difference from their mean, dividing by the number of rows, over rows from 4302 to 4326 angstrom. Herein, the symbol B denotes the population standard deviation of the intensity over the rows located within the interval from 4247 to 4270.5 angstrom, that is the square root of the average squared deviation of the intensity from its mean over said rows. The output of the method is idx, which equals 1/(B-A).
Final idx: -0.7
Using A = 3.8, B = 2.5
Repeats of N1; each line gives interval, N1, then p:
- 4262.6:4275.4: 0.0105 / 0.103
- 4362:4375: 0.0014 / 0.038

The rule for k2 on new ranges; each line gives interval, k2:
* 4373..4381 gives 0.111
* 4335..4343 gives 0.108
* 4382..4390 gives 0.109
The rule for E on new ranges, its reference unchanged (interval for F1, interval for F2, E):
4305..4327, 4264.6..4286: 0.06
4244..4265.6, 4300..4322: -0.03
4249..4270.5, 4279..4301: -0.06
